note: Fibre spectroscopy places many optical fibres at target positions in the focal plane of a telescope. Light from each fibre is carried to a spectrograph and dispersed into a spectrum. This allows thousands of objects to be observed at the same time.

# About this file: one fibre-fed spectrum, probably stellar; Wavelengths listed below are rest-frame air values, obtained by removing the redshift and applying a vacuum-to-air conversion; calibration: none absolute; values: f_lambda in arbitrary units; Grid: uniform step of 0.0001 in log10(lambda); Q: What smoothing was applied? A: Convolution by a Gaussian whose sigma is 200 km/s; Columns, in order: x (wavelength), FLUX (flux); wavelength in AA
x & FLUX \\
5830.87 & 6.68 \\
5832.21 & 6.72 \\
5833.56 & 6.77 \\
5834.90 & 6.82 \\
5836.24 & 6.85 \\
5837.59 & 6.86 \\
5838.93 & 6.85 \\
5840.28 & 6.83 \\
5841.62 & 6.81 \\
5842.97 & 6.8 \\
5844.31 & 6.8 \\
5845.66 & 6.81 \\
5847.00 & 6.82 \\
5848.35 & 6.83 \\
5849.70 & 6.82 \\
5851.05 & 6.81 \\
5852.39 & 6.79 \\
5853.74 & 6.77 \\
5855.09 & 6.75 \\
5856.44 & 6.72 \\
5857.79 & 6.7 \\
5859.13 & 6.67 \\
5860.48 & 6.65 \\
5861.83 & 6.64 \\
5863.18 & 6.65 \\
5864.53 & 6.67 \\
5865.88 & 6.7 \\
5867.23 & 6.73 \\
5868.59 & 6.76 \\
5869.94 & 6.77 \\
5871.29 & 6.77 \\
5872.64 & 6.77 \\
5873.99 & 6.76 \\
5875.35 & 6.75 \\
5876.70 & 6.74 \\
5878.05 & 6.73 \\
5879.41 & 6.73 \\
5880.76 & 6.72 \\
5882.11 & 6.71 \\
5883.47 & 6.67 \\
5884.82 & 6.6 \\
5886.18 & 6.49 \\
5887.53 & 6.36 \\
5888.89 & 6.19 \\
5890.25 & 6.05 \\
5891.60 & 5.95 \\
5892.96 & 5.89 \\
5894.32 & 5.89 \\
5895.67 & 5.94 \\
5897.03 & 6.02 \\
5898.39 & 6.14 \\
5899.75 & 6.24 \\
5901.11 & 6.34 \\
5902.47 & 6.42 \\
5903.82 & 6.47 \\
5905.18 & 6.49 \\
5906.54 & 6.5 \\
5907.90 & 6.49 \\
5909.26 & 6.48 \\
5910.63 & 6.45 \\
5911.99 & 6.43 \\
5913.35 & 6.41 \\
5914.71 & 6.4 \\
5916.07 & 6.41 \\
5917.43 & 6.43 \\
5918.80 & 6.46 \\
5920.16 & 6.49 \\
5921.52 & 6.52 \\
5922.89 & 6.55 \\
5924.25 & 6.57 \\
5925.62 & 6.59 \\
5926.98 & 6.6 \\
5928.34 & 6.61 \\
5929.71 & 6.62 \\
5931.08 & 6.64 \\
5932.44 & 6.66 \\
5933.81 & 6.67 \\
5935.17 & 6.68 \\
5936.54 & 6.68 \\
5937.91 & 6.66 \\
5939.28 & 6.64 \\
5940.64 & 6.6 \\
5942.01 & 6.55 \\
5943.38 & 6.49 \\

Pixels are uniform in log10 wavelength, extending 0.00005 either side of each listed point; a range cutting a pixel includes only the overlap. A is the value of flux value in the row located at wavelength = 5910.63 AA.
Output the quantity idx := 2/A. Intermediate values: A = 6.45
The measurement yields 0.310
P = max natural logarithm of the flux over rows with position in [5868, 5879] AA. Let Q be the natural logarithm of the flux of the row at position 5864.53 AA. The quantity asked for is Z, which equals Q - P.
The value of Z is -0.0149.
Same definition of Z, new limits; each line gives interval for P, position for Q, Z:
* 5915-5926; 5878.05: 0.0210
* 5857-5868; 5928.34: -0.0180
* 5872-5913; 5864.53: -0.0149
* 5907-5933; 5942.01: -0.0167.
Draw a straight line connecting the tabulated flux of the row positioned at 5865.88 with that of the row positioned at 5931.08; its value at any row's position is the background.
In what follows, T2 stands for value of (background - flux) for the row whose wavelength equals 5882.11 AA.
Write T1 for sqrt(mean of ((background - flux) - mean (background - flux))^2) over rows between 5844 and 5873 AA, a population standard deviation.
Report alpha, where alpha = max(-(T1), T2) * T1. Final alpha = -0.001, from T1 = 0.057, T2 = -0.02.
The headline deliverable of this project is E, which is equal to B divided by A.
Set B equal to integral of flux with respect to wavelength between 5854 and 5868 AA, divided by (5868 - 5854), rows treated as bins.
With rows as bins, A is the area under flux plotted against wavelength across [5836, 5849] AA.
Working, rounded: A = 88.7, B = 6.69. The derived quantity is 0.075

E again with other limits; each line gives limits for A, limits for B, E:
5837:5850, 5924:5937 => 0.075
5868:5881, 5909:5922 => 0.073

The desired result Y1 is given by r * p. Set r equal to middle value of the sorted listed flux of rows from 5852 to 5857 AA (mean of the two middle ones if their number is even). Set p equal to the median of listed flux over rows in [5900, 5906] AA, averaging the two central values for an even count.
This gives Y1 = 43.6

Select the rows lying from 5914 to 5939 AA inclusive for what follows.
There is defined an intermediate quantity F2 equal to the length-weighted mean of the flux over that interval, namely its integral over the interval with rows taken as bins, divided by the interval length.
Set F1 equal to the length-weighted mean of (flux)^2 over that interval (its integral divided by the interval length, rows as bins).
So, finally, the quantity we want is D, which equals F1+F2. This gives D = 49.7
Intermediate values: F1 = 43.2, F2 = 6.57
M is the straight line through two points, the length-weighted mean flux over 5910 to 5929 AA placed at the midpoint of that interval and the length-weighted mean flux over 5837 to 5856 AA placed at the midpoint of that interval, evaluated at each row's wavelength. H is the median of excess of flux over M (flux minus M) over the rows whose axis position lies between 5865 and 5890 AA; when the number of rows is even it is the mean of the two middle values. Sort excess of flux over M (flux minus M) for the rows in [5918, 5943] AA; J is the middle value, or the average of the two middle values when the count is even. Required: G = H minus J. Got -0.10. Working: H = 0.05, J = 0.16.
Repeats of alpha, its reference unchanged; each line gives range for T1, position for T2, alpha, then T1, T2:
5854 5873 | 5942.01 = 0.004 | 0.050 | 0.08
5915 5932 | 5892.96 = 0.062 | 0.079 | 0.79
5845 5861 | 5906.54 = 0.009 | 0.056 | 0.16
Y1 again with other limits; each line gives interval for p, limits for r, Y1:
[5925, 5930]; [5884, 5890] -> 42.4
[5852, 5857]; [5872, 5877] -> 45.7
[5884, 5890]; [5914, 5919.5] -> 41.2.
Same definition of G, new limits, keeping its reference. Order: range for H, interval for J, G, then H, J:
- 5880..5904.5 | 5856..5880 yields -0.34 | -0.31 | 0.03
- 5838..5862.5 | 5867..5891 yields -0.07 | -0.01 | 0.05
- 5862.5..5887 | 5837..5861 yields 0.06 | 0.05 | -0.01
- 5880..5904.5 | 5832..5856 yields -0.30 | -0.31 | 0.00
